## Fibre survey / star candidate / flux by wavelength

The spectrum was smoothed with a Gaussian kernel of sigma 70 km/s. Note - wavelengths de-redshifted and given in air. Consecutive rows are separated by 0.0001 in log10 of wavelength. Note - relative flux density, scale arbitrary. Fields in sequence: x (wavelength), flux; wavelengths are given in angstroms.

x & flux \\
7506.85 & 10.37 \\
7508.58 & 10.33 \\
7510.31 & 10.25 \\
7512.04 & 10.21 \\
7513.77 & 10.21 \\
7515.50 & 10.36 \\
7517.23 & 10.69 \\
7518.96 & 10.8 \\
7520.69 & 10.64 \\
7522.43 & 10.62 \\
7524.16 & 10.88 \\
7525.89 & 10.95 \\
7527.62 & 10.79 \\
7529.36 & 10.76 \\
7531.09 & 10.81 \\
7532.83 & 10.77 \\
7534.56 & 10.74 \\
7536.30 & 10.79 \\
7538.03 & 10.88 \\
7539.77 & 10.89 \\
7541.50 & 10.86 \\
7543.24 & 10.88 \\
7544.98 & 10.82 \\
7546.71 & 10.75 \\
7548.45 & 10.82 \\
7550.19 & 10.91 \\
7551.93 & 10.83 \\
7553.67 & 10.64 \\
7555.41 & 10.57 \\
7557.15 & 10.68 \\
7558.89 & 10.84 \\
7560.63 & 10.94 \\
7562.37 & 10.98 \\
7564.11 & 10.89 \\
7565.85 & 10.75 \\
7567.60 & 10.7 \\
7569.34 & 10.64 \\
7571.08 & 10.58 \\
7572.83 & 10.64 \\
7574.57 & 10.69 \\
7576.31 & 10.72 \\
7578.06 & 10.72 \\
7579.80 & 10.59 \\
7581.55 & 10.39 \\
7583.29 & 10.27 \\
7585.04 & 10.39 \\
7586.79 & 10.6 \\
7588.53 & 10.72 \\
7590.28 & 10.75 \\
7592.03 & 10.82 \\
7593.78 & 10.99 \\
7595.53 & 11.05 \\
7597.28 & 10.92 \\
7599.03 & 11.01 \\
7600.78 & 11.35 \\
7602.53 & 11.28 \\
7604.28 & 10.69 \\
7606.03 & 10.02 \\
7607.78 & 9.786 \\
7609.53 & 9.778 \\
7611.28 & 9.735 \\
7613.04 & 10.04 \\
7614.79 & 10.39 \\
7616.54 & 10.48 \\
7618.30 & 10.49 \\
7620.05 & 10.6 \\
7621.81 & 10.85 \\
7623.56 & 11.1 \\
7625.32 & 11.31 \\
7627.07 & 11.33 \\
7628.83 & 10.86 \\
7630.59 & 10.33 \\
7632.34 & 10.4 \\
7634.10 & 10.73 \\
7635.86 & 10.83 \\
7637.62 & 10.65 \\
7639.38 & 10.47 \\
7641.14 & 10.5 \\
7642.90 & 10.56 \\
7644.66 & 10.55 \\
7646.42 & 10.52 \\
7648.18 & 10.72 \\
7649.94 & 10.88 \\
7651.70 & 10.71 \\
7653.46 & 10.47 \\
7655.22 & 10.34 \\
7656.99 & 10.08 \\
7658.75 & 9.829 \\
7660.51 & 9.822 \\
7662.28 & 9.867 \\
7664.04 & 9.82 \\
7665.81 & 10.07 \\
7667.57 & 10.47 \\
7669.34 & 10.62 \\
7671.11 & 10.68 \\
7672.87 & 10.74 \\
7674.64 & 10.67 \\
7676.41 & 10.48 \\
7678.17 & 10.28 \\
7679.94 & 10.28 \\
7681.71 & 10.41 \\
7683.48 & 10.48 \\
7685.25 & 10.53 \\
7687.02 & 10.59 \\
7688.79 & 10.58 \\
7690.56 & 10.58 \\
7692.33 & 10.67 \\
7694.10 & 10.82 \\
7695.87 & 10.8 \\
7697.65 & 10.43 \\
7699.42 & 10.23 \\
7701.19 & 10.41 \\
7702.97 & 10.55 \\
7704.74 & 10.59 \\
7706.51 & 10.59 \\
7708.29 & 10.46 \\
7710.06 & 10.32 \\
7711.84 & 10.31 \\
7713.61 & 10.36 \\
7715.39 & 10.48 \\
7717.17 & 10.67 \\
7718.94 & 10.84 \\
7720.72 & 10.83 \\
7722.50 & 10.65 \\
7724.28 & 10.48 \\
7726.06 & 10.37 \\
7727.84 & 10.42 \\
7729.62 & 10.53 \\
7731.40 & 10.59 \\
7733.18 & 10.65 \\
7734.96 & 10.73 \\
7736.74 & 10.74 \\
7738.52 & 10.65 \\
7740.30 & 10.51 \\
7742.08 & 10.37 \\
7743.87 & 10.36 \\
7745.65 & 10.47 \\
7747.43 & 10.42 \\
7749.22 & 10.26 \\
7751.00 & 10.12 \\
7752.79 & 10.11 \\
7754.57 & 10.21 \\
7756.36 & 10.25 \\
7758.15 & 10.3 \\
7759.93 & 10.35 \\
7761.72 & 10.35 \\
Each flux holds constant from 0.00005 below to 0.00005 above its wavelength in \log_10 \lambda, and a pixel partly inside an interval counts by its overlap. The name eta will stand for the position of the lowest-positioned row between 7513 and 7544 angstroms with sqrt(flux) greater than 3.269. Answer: 7517.23 angstroms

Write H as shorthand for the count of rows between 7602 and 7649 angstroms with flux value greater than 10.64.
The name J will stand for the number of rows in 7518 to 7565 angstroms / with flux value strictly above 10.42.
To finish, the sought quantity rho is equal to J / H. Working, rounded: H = 11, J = 27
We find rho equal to 2.45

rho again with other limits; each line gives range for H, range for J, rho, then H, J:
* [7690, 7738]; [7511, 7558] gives 2.40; 10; 24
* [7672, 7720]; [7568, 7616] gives 2.57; 7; 18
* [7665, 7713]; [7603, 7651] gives 3.17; 6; 19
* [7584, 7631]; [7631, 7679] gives 1.20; 15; 18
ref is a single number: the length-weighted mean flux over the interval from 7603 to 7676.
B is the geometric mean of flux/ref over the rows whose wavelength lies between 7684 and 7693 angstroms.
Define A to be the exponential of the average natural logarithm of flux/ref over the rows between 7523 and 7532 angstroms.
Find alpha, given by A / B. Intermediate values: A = 1.04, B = 1.01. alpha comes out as 1.02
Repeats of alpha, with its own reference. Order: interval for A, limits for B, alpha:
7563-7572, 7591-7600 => 0.98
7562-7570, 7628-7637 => 1.02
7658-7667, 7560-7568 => 0.91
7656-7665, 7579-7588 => 0.95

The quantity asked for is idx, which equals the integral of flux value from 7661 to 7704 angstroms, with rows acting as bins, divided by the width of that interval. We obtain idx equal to 10.5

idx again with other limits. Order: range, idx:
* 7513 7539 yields 10.7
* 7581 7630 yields 10.6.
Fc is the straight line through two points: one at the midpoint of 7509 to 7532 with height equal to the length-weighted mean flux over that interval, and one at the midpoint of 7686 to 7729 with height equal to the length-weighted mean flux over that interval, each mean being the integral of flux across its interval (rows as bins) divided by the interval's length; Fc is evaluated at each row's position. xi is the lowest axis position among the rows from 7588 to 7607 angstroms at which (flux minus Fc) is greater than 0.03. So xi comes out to 7588.53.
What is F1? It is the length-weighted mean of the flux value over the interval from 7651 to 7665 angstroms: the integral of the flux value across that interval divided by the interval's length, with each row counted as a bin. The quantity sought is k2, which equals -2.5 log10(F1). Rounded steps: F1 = 10.1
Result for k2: -2.51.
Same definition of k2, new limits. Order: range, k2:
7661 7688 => -2.54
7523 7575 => -2.58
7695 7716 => -2.55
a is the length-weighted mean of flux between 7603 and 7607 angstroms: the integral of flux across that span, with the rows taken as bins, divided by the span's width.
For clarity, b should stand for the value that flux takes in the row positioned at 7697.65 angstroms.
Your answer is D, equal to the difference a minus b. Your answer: 0.01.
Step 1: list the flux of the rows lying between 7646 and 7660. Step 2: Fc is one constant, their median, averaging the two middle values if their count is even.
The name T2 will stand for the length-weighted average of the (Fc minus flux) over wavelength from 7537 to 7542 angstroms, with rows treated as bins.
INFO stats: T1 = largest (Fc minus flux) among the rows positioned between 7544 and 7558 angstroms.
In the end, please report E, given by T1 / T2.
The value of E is 0.2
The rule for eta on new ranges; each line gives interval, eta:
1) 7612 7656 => 7621.81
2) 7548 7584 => 7548.45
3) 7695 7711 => 7695.87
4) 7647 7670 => 7648.18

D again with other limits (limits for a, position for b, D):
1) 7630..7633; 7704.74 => -0.20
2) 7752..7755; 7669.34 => -0.45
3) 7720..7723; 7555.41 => 0.17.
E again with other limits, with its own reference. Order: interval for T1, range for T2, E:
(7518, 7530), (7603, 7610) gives -0.4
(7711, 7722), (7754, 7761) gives 0.9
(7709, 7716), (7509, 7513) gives 0.7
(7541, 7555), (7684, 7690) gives 2.2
